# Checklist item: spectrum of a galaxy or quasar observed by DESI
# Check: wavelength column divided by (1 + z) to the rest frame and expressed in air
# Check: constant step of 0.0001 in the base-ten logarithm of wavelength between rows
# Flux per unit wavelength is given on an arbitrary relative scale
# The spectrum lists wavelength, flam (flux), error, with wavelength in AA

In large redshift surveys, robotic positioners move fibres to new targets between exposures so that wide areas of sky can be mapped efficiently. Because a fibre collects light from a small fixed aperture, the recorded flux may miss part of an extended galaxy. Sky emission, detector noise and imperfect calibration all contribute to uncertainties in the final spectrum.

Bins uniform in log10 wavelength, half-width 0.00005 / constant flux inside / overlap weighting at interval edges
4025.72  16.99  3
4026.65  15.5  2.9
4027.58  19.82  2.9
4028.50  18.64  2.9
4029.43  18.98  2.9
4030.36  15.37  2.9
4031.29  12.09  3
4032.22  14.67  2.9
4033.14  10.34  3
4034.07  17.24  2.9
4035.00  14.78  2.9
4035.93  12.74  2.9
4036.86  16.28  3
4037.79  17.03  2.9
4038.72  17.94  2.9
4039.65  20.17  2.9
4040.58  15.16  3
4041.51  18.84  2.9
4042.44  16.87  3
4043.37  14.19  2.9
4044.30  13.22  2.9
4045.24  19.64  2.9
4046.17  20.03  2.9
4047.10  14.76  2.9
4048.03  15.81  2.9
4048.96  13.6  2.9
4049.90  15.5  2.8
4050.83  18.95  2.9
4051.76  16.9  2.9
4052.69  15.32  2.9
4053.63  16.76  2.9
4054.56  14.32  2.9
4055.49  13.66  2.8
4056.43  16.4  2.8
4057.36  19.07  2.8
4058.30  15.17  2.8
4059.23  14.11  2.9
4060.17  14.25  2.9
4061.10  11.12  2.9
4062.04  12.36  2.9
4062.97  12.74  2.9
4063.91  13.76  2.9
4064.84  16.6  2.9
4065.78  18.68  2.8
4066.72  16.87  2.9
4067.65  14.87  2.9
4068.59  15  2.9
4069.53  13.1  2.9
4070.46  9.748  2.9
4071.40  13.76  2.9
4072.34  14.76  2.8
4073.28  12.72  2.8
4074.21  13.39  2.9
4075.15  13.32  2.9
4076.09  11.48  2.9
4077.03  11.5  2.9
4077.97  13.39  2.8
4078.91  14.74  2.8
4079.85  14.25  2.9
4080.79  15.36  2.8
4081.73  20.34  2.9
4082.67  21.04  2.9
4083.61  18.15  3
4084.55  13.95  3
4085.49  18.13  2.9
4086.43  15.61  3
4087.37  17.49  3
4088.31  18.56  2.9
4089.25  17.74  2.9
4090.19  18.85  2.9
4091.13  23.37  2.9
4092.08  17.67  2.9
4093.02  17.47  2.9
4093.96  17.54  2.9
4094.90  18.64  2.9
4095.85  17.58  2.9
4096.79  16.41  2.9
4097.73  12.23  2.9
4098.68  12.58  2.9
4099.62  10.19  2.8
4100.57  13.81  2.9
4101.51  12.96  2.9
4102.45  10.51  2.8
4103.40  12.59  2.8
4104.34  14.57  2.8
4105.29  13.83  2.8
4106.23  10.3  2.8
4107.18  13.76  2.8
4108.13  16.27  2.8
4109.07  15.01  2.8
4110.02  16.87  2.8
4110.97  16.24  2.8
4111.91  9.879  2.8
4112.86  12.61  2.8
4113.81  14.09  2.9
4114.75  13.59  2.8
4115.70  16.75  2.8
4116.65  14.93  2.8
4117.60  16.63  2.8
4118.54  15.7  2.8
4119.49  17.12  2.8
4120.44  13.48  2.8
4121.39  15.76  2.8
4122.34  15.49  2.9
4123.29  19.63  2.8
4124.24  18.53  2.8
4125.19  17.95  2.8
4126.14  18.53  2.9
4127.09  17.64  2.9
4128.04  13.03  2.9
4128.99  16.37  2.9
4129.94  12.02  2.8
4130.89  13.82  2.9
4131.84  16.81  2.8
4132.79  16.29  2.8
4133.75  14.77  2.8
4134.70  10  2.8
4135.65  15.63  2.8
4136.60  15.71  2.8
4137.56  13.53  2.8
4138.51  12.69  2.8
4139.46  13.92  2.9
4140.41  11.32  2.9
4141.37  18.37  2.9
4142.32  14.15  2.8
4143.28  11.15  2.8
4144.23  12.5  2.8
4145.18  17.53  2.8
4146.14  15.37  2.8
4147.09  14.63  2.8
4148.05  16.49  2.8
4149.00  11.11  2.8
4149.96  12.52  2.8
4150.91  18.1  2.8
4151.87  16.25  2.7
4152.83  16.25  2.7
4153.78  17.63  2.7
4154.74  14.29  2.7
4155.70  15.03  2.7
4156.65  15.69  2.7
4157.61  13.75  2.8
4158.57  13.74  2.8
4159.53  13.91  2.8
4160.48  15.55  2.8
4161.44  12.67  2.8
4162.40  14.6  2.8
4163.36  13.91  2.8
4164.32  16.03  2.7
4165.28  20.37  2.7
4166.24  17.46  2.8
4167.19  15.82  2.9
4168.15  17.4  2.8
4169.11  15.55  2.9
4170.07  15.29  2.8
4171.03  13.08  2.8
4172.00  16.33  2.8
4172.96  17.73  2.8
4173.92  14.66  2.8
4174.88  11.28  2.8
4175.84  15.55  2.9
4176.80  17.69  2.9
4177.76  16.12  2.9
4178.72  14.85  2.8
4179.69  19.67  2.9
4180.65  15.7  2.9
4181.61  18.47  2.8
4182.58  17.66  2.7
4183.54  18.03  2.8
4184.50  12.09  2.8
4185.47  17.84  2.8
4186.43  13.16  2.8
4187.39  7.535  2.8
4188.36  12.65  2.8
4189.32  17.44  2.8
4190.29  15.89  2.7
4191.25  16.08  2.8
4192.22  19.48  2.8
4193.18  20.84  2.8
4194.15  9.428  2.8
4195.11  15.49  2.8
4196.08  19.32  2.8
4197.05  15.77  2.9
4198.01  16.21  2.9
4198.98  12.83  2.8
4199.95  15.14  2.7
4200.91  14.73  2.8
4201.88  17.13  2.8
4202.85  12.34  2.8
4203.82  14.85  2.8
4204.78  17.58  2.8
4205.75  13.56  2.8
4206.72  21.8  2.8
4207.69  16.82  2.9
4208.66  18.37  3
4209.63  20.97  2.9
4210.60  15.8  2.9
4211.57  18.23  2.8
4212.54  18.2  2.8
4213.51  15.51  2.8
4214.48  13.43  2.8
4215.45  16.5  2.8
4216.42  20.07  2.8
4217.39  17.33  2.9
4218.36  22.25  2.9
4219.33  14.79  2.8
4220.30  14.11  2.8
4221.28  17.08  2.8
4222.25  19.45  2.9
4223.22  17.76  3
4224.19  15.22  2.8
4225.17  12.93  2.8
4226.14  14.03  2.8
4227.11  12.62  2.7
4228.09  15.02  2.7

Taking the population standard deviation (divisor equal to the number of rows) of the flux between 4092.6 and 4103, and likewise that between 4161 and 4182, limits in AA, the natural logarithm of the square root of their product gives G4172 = 0.92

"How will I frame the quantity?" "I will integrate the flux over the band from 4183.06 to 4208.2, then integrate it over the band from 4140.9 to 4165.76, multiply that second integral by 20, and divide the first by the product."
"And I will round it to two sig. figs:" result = 0.052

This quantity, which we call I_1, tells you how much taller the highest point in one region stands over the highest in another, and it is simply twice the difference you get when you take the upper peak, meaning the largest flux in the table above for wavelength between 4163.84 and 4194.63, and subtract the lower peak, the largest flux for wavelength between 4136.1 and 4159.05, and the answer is 4.9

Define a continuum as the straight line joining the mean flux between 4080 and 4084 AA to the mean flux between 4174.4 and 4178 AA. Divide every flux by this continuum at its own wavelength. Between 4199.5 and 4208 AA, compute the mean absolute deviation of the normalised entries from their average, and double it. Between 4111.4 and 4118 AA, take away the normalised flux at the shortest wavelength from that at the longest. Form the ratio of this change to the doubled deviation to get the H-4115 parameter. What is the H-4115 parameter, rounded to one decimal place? 1.3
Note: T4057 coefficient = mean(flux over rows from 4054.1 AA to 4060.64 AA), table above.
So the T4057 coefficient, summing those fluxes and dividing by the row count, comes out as 15.3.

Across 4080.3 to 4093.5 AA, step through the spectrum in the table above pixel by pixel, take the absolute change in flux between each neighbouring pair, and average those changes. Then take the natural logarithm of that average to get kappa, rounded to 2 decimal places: 0.98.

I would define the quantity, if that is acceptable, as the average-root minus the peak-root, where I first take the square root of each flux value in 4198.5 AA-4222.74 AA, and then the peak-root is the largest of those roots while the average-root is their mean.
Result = -0.64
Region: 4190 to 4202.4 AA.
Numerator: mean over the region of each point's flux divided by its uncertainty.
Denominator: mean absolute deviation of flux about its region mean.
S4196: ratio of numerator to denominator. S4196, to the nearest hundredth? 2.88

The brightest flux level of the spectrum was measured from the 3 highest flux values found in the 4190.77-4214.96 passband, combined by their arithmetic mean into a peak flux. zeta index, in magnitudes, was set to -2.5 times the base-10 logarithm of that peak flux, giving -3.32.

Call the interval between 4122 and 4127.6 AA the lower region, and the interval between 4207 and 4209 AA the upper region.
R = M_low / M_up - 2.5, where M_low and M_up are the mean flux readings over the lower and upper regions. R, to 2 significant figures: -1.5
